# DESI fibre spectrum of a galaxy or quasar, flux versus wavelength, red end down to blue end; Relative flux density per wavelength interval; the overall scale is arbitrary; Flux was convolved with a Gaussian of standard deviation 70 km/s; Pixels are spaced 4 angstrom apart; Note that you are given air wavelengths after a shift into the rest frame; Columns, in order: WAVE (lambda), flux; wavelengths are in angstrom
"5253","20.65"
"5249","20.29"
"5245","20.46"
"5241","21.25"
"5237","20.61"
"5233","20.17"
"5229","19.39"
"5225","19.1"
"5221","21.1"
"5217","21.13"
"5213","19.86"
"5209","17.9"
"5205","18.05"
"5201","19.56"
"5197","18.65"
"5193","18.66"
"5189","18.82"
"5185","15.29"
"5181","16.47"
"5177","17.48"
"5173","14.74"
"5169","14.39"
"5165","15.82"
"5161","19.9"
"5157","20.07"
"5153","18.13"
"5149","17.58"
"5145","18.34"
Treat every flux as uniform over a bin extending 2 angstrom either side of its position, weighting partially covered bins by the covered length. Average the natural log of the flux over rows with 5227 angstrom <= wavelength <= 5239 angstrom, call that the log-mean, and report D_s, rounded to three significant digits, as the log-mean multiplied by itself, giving 8.99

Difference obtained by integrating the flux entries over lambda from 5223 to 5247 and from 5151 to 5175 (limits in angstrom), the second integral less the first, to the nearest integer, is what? -72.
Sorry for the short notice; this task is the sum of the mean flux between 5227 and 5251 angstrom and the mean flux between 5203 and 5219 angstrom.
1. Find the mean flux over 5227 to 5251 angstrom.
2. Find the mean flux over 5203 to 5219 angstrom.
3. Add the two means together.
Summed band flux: 39.6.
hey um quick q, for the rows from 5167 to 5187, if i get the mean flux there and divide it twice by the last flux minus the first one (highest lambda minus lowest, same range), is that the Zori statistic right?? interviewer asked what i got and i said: 19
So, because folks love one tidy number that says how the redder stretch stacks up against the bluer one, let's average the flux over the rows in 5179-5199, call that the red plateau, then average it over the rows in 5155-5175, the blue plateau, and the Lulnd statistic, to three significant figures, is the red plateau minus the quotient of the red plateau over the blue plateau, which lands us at 16.5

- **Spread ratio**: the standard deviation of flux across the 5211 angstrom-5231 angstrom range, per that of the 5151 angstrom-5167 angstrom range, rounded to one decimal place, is 0.5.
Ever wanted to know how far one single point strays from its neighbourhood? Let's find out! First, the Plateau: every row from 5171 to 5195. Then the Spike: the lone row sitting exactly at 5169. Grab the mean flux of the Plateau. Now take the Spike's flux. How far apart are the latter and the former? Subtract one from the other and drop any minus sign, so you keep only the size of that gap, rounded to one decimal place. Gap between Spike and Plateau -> 2.5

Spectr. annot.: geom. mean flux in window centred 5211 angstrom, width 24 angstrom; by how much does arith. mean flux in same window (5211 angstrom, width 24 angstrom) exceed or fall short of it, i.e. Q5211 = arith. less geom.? 0.043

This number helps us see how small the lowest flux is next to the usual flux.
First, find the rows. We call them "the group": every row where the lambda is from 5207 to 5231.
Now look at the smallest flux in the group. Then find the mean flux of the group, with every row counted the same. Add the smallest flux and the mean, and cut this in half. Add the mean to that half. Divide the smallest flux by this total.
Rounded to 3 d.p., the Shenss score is 0.464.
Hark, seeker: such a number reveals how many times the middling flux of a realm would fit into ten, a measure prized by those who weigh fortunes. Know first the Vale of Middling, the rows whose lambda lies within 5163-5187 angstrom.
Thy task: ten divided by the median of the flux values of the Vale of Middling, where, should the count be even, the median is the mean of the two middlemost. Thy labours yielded 0.643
